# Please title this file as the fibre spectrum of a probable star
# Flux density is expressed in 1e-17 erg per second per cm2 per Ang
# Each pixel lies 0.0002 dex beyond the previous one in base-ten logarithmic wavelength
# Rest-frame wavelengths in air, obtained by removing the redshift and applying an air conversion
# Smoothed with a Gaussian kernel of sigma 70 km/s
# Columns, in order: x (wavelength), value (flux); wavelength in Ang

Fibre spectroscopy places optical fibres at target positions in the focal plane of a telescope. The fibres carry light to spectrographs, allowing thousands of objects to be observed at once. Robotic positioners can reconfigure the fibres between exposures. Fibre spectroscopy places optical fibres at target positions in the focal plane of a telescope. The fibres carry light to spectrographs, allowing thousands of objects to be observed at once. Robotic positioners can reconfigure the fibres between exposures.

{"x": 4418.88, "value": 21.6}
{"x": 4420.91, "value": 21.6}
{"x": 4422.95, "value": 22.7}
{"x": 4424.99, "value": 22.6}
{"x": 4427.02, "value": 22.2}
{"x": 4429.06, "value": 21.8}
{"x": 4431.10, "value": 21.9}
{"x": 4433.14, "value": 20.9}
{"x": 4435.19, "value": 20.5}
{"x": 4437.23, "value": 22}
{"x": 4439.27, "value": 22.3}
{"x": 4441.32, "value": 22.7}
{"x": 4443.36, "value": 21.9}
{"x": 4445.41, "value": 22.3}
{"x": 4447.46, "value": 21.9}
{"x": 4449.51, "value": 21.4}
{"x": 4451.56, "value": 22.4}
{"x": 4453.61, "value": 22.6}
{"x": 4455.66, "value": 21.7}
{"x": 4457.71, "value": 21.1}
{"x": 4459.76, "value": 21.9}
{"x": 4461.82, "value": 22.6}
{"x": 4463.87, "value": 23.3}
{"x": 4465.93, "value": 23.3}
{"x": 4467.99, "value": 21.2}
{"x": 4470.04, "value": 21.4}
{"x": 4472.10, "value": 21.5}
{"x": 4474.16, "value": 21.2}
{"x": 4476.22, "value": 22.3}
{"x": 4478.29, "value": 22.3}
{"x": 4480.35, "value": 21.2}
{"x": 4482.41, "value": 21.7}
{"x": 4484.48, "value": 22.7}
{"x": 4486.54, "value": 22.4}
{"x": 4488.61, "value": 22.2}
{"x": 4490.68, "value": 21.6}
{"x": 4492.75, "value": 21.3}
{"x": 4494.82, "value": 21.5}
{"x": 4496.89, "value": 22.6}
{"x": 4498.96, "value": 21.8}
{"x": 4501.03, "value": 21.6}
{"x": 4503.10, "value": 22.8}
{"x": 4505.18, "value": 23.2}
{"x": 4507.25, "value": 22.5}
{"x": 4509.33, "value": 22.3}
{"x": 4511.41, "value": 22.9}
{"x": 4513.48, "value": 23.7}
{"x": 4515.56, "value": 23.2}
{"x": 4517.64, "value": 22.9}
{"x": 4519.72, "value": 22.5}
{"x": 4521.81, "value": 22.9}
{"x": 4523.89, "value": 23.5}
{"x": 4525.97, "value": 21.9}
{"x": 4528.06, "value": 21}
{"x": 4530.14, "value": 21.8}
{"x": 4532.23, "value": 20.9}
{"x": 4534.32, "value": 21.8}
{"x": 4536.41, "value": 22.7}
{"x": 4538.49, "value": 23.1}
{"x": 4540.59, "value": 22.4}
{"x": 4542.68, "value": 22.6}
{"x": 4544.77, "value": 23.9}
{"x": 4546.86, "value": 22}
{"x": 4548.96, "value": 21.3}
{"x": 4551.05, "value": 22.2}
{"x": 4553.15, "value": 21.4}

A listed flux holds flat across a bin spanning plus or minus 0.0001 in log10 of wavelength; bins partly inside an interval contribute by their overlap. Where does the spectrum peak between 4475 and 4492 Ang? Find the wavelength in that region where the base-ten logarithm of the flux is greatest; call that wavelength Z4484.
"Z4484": 4484.48 Ang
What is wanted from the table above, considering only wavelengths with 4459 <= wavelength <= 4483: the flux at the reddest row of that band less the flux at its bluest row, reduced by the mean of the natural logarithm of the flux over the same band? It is -3.3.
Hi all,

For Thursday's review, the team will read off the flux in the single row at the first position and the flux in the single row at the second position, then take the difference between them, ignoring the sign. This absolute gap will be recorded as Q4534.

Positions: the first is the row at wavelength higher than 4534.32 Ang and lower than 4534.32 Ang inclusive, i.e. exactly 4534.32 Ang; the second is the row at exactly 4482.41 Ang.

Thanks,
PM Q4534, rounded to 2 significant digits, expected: 0.10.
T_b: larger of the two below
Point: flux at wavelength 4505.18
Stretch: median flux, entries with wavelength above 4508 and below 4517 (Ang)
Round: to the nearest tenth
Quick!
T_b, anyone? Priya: 23.2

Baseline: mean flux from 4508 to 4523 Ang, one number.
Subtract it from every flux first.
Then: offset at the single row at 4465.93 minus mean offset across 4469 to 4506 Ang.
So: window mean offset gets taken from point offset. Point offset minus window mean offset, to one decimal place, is 1.3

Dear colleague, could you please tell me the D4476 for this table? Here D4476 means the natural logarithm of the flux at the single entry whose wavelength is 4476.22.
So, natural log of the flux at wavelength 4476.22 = 3.10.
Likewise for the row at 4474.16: 3.05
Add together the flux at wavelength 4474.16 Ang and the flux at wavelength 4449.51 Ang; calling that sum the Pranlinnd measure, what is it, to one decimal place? 42.6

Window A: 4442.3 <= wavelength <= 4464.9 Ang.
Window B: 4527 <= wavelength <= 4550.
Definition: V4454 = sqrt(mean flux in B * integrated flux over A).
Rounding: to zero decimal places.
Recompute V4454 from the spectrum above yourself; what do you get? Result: 105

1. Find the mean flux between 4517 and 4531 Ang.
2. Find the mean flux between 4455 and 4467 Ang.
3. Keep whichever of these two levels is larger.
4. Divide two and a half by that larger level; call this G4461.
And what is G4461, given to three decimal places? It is 0.112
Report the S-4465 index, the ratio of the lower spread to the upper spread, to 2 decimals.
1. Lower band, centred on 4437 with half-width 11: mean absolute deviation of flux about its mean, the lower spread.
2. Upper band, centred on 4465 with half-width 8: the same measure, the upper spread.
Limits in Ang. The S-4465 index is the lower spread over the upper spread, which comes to 0.56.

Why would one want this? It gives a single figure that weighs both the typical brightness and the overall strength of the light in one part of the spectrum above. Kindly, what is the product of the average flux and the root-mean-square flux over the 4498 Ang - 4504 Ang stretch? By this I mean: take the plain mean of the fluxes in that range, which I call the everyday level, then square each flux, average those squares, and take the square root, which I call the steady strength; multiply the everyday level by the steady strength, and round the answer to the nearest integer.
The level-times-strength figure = 487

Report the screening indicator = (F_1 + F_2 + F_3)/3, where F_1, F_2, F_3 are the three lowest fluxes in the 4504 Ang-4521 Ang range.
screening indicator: 22.4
